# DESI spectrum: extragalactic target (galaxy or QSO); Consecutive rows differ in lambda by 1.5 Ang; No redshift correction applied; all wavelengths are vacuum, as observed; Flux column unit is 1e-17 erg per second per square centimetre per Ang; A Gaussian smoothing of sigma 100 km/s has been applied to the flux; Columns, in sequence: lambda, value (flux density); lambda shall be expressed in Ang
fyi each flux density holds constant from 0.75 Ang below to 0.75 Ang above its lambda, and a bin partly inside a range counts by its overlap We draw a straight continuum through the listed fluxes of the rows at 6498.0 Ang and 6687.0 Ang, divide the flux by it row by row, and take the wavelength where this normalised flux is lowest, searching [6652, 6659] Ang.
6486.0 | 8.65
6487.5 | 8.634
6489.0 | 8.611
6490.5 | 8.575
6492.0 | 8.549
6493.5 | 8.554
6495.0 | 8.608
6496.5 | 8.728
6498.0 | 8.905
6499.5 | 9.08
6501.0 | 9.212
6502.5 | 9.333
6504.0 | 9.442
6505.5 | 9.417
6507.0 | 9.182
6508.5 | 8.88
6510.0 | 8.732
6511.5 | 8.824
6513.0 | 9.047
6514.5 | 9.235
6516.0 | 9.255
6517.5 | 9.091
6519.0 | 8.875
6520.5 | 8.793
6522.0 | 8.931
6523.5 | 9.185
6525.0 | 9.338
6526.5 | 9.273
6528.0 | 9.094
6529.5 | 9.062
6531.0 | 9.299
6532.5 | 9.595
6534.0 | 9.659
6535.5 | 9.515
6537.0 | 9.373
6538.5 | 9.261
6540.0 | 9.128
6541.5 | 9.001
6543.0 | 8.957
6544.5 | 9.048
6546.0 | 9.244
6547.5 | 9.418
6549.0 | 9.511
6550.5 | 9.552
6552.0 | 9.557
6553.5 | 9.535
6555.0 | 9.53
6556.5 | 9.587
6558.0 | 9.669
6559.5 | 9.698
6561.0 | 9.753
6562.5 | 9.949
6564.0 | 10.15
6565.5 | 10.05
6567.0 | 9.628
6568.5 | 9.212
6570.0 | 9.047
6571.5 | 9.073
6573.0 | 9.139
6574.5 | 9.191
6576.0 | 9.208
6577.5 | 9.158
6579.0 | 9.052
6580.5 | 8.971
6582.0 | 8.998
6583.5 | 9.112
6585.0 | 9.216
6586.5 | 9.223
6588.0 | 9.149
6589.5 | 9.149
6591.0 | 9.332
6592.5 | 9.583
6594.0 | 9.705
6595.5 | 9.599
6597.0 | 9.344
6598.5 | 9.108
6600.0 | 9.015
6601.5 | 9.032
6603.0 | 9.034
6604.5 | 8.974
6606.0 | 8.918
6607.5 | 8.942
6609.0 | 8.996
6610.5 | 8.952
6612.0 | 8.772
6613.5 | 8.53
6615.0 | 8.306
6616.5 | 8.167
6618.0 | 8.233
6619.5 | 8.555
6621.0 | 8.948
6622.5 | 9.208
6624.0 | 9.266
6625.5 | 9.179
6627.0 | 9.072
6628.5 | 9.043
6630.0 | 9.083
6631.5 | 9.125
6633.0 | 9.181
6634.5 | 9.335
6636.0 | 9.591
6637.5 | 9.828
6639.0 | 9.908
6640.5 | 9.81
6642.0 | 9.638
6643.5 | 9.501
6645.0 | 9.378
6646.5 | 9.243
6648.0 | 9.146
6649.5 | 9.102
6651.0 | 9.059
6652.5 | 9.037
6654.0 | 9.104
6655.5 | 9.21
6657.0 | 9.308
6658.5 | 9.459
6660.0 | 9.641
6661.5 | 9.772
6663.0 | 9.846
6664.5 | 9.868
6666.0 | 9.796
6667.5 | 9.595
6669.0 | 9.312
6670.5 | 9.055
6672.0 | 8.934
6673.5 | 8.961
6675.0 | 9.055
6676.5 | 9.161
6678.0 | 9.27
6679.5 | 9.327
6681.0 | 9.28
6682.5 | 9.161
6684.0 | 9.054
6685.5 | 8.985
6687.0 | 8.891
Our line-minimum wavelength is 6652.5 Ang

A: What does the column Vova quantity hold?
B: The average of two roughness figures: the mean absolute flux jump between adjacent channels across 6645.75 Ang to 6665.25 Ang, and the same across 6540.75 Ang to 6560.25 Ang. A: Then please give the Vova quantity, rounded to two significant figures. 0.078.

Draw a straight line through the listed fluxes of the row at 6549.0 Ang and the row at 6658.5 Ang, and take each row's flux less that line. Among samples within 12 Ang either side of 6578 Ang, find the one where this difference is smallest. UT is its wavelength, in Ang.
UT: 6580.5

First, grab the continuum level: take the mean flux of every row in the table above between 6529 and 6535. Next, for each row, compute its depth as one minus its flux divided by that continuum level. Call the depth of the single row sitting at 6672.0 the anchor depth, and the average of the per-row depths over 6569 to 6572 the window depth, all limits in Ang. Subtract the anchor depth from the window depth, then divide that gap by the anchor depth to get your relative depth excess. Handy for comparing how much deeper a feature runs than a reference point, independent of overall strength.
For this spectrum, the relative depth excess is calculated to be -0.3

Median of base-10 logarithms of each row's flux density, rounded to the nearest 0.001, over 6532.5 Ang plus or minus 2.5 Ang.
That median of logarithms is 0.982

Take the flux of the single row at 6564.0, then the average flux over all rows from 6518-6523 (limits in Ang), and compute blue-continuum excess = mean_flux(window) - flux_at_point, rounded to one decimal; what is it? -1.3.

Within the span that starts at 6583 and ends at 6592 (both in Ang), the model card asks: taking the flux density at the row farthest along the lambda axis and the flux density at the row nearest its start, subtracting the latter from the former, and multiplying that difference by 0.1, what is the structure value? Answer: 0.02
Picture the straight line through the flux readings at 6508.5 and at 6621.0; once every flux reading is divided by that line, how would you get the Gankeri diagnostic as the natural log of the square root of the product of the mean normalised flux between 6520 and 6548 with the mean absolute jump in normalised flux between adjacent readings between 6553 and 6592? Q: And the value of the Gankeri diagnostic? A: -2.20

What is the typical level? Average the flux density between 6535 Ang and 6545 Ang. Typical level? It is 9.18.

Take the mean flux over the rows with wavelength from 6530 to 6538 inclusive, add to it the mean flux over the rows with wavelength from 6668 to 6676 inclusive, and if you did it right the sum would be 18.6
